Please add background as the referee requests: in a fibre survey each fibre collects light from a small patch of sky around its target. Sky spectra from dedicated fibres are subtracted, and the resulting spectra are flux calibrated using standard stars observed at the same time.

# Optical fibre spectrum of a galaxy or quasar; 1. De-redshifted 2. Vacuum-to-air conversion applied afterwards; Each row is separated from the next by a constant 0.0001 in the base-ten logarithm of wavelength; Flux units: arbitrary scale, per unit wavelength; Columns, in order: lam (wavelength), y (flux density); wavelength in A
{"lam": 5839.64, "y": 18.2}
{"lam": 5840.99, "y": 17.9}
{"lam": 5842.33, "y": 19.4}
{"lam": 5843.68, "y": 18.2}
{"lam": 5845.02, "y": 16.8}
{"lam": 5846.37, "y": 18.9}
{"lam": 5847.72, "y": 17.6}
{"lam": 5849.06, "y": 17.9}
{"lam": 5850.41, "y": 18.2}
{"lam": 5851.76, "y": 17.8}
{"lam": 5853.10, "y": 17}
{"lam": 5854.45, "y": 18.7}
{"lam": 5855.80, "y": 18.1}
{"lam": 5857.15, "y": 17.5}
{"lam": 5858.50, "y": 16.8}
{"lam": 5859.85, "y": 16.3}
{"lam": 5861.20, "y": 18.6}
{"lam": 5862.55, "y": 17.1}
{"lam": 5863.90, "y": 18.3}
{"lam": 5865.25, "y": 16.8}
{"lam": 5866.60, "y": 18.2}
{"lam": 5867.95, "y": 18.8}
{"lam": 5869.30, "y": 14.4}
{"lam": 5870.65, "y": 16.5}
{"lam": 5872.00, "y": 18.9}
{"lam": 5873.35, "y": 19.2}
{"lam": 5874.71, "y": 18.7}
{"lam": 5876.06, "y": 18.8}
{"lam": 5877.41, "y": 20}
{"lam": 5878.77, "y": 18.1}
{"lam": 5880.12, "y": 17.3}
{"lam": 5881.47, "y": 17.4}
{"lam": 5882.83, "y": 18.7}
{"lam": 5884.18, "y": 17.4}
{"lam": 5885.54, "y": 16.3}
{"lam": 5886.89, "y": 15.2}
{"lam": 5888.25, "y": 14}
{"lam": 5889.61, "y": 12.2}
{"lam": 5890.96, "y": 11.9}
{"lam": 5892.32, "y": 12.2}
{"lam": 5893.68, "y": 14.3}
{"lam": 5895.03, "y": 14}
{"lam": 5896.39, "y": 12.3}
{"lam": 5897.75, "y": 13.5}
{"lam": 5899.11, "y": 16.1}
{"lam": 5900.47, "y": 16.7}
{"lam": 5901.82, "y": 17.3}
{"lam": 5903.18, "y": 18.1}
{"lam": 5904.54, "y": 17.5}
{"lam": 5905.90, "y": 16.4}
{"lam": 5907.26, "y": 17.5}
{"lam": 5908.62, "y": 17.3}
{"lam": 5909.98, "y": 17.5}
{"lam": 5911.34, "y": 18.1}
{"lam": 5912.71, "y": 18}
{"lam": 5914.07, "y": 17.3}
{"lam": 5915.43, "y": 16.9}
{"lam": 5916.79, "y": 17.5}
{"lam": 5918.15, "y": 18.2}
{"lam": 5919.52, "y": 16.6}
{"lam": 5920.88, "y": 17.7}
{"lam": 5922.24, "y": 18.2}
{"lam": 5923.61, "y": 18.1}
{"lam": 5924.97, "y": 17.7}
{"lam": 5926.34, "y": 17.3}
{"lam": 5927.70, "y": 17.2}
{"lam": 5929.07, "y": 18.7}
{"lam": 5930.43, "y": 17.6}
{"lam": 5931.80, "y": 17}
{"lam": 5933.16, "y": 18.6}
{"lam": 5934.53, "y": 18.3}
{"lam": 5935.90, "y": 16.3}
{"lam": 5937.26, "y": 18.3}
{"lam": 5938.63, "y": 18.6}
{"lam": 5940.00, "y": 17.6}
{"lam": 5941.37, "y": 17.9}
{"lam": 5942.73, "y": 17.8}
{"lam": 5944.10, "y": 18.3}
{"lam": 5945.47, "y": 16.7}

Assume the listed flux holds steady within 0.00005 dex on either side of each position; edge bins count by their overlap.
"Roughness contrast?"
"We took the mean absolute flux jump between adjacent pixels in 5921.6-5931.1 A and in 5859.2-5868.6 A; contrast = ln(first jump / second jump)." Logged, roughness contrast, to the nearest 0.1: -0.9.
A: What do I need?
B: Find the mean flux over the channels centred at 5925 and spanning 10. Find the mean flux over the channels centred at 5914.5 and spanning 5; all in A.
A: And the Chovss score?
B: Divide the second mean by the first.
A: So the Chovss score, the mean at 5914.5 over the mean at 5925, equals 0.98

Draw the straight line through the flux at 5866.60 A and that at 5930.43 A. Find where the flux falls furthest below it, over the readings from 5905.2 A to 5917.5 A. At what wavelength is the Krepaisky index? 5905.90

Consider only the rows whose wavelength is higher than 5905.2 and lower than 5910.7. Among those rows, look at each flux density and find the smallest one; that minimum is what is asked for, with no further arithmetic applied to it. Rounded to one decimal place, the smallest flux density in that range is 16.4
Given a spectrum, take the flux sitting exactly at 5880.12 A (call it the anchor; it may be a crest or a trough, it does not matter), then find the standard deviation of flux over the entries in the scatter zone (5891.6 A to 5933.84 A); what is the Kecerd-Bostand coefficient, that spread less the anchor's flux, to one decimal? -15.6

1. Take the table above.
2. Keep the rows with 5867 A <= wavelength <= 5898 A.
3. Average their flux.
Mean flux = 16.1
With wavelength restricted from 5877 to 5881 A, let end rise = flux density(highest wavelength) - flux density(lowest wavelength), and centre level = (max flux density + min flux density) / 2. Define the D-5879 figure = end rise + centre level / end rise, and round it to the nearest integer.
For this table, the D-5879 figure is -10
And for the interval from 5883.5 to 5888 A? -10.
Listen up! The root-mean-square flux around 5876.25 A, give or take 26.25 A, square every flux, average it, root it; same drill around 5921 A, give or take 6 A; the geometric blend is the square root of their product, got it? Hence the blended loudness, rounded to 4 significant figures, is 17.19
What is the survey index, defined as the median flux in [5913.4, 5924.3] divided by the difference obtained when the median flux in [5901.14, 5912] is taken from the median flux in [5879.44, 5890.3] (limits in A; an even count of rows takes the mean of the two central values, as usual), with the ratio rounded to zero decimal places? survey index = -25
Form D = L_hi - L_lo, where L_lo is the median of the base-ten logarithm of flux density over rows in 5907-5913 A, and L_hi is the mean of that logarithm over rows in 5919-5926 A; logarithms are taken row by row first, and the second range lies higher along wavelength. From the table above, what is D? 0.004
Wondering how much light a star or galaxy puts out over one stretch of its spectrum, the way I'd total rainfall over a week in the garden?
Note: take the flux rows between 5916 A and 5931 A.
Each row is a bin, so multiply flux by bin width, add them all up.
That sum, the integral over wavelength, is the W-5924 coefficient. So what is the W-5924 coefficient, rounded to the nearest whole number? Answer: 266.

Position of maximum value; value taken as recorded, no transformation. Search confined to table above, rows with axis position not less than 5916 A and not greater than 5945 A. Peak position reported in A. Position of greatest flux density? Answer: 5929.07 A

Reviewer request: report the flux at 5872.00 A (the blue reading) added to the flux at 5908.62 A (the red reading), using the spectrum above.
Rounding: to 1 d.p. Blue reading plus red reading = 36.2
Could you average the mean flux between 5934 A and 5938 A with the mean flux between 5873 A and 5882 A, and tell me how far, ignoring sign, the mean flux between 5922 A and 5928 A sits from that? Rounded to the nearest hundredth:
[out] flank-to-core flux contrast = 0.37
